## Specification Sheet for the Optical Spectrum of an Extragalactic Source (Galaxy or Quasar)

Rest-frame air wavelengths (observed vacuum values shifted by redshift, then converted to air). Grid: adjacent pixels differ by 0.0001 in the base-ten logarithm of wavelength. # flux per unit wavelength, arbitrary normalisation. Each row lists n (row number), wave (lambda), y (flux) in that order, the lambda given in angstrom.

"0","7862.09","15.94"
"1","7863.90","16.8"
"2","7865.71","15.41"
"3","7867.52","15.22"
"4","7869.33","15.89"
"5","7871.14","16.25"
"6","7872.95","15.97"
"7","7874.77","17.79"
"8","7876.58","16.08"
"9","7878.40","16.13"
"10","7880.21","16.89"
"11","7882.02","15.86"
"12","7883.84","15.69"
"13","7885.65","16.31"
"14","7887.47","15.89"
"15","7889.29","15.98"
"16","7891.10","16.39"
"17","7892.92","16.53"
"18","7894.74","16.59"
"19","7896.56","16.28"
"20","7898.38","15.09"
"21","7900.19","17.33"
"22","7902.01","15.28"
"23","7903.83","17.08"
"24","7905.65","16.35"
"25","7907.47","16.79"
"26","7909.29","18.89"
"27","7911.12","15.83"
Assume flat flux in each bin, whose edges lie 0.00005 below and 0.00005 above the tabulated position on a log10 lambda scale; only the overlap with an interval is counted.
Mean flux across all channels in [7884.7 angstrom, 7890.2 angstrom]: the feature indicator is 16.1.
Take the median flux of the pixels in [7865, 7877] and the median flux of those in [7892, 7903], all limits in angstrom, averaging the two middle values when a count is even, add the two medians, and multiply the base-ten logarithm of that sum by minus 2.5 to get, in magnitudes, -3.78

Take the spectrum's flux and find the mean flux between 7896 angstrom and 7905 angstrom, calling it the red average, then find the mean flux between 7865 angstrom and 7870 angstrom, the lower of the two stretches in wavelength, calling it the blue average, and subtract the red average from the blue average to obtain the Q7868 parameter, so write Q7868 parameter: -0.7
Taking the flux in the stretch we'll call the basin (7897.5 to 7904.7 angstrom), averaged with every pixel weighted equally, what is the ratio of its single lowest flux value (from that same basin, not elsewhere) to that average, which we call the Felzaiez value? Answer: 0.93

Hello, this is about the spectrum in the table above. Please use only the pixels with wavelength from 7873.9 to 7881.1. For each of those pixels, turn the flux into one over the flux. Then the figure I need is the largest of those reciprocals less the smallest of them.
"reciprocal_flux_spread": 0.006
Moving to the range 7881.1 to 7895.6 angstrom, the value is 0.003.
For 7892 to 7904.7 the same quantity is 0.009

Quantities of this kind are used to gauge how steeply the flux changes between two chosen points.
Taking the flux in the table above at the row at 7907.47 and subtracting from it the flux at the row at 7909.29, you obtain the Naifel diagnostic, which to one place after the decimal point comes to -2.1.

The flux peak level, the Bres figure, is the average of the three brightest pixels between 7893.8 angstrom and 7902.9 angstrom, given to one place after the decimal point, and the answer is 16.7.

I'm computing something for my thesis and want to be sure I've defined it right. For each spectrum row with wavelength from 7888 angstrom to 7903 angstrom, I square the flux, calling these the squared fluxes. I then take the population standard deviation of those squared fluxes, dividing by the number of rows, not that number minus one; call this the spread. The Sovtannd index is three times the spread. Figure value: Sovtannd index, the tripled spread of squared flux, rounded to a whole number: 66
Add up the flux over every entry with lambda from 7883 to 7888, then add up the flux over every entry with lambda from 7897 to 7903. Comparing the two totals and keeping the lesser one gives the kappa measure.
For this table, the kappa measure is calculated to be 47.7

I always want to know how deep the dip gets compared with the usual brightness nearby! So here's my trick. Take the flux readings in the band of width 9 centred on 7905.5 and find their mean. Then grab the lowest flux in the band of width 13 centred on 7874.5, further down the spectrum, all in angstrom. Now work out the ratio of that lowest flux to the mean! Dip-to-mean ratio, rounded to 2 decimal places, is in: 0.94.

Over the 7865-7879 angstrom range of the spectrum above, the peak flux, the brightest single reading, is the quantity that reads 17.79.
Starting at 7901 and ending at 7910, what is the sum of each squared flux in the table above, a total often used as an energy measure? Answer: 1431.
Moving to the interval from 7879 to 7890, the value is 1557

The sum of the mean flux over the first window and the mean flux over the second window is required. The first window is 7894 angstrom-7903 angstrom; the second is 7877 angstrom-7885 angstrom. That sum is 32.3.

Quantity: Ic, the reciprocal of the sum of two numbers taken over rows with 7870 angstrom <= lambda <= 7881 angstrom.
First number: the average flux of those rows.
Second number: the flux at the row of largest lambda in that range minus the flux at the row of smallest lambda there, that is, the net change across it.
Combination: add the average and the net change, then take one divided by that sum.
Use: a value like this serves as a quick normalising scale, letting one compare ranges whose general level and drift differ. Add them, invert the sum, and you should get 0.0583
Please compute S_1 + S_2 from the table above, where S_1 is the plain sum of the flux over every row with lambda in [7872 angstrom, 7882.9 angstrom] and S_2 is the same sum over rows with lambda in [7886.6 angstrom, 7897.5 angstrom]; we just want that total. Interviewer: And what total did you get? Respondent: 196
